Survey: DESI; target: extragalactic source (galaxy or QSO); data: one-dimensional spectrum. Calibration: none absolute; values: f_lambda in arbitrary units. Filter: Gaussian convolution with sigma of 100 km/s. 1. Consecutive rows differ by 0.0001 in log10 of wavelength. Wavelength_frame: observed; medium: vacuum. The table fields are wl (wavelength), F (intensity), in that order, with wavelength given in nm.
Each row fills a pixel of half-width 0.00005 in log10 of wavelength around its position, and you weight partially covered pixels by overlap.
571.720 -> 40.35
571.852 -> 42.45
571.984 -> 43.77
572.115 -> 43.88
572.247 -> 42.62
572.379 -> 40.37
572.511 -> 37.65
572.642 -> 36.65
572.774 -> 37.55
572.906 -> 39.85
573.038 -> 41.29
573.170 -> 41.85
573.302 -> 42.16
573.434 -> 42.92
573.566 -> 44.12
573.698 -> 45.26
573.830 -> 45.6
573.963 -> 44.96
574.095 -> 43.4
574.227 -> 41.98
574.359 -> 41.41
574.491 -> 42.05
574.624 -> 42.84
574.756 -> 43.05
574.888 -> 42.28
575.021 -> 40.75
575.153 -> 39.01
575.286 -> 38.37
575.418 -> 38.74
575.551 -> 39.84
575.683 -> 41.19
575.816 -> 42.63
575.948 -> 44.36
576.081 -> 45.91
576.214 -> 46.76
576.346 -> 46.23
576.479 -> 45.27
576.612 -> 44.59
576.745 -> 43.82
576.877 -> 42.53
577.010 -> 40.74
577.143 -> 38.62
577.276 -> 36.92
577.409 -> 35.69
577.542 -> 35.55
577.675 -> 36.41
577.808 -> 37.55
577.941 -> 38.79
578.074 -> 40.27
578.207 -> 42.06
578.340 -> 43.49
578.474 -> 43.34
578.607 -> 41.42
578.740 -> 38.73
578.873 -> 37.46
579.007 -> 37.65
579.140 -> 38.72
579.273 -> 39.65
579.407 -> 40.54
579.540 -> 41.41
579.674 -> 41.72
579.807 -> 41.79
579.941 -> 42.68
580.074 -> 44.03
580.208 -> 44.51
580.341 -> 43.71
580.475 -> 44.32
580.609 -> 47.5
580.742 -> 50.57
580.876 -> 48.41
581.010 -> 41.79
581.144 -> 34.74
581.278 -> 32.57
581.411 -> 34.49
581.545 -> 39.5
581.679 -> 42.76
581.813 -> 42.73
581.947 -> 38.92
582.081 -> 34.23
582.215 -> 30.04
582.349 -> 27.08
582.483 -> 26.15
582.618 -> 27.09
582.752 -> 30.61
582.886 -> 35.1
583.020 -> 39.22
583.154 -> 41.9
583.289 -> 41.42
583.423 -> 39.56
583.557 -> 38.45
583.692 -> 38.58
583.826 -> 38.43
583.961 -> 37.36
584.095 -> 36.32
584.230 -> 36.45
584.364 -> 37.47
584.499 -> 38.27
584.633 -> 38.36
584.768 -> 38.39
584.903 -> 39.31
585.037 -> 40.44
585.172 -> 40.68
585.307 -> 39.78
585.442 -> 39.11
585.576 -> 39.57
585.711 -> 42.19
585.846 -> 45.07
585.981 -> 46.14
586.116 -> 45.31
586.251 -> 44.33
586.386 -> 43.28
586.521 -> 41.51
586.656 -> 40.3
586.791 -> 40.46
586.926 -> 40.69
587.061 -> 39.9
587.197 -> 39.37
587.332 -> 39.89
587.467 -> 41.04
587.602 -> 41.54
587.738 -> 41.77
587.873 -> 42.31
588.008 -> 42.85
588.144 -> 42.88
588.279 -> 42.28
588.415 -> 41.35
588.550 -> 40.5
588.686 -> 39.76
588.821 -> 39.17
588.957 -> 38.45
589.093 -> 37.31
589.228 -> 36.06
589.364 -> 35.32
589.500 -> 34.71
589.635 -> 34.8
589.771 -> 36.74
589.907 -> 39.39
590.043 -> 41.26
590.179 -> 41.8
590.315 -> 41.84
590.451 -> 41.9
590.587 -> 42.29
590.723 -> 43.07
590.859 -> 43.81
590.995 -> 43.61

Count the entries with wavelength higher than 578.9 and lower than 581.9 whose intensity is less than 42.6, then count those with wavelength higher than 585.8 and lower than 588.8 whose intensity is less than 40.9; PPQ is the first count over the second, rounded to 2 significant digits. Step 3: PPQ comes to 1.5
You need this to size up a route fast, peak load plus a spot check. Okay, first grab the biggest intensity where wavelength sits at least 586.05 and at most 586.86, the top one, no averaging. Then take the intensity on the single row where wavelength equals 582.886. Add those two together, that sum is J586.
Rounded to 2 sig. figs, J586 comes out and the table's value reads 80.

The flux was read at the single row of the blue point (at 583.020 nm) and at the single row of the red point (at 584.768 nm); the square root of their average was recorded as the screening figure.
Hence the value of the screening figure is 6.23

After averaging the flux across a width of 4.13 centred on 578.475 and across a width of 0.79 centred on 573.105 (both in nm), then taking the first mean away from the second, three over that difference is 18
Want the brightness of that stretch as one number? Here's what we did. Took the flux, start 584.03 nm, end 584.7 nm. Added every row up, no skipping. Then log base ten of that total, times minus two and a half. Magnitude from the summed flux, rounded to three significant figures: -5.68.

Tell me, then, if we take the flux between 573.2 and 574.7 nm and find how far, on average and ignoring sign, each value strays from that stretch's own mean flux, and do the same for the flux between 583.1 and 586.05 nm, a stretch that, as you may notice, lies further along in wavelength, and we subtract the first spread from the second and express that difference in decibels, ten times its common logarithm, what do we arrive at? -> -2.1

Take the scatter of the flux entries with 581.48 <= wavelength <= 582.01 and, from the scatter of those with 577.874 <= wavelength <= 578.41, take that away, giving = 0.0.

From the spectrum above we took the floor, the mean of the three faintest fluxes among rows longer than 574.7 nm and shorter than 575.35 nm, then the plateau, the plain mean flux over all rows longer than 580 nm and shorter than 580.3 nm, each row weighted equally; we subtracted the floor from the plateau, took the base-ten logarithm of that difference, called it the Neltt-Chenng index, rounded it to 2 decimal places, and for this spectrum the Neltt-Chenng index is 0.69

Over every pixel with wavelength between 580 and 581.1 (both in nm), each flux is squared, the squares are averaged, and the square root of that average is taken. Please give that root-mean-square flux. 45.7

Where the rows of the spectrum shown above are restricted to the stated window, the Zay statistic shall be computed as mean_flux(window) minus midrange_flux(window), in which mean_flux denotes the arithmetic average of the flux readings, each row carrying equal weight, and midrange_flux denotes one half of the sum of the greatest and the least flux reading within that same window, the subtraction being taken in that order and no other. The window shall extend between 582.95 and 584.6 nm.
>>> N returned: -0.5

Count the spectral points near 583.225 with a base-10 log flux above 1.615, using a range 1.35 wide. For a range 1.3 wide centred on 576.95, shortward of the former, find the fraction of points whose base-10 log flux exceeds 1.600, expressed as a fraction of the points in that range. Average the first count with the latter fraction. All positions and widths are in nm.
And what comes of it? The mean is 1.3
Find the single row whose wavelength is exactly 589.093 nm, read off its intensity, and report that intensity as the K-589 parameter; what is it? 37.31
